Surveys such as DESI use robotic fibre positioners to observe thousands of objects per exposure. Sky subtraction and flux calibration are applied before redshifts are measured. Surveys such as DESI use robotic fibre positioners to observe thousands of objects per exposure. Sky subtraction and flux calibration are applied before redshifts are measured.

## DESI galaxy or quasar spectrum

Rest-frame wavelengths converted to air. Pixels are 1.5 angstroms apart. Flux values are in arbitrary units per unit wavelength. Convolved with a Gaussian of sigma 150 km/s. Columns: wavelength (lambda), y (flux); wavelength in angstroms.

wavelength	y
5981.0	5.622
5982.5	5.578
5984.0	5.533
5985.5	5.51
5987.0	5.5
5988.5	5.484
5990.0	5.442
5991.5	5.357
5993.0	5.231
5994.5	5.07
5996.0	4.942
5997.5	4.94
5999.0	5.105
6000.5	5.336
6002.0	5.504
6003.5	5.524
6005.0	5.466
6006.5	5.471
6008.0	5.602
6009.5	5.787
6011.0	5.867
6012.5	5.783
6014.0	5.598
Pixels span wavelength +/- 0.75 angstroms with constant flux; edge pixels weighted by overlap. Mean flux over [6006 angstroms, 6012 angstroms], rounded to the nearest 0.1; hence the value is 5.7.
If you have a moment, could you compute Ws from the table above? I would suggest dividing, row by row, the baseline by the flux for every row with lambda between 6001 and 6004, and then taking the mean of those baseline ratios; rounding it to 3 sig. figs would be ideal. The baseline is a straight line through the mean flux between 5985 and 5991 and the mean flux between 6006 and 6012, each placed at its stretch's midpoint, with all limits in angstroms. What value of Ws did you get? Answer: 1.02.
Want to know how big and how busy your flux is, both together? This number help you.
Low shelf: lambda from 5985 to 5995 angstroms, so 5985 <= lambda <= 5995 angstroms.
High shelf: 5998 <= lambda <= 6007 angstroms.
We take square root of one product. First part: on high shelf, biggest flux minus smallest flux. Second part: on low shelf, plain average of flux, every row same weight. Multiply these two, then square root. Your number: 1.50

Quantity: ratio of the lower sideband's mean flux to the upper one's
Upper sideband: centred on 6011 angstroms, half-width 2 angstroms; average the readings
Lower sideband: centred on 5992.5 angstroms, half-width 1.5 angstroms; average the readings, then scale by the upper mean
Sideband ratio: 0.91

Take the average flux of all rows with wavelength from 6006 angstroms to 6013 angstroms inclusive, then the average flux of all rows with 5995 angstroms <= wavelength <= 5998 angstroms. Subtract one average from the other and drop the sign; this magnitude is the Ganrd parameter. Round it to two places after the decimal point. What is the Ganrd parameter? 0.76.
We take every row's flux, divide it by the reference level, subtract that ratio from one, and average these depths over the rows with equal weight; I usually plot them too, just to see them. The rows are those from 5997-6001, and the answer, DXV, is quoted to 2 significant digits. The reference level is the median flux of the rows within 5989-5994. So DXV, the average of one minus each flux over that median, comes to 0.043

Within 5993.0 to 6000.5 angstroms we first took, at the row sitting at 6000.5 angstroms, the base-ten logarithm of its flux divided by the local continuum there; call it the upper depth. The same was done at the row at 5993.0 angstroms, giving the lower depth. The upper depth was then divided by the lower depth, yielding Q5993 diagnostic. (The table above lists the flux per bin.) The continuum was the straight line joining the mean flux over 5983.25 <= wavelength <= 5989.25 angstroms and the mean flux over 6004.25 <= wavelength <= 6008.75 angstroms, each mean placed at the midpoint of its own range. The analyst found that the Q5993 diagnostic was 0.6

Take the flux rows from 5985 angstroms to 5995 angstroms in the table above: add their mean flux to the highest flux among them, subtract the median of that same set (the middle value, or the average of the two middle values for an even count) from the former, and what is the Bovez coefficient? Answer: 5.44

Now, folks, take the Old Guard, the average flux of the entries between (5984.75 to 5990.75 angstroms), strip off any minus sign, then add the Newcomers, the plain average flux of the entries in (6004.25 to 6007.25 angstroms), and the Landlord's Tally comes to 11.0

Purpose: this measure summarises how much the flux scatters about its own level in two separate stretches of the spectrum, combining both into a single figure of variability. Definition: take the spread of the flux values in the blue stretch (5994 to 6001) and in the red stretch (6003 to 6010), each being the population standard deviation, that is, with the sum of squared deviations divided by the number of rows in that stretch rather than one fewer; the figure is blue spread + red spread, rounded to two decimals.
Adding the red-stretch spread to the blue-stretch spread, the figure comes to 0.26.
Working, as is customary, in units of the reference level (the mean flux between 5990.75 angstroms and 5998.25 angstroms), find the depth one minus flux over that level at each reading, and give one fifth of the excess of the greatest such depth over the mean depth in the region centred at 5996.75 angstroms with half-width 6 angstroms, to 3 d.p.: 0.010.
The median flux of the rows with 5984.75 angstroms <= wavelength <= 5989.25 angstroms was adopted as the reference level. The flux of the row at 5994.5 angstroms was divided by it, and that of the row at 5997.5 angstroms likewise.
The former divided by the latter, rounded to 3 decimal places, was 1.026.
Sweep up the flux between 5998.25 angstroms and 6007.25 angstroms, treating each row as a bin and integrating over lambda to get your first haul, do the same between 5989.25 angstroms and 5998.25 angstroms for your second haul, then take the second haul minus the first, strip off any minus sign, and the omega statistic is 2.1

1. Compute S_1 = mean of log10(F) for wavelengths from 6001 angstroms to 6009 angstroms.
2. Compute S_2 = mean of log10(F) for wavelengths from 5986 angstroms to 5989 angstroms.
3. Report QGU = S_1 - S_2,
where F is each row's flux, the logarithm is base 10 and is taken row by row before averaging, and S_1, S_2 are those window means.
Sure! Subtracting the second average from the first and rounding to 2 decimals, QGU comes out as 0.00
